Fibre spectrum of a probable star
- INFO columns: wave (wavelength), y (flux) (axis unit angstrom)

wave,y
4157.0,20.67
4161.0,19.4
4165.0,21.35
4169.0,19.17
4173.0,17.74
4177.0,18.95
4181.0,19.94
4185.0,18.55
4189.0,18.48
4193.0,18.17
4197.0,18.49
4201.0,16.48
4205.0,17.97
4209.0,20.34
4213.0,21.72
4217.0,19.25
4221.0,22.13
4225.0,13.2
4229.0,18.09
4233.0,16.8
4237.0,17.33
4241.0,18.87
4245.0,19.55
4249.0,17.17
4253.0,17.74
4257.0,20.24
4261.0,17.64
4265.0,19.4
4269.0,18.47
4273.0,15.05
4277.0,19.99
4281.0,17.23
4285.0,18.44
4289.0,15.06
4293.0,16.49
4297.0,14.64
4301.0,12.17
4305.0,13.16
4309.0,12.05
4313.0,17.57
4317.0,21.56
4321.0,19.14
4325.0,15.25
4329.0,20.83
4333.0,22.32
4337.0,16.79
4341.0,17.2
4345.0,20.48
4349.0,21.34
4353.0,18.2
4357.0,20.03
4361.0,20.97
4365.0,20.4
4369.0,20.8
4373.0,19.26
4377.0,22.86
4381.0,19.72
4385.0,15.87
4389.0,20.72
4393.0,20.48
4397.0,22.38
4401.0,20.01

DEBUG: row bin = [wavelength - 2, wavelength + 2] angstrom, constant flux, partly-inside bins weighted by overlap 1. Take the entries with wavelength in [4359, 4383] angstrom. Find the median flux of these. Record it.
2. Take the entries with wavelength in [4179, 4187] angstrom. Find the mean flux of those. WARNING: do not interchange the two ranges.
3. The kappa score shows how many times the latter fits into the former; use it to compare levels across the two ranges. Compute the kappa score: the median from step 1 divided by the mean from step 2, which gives 1.07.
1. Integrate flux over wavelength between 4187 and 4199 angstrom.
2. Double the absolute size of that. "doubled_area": 441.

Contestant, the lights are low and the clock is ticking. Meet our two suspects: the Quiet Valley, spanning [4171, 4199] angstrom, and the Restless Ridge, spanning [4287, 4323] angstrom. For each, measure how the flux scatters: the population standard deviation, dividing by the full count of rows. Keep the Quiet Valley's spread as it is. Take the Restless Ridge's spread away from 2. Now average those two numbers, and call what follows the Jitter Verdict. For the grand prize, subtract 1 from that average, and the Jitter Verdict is -1.2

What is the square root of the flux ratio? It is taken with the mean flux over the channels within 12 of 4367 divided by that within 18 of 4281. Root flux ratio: 1.10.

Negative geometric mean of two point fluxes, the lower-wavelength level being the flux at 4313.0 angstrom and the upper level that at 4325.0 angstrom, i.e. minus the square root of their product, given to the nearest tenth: -16.4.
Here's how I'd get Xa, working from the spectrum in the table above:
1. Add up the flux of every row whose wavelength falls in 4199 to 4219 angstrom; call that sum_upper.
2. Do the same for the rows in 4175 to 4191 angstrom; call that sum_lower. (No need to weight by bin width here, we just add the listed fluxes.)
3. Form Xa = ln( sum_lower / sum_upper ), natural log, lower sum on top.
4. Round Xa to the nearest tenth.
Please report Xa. -0.2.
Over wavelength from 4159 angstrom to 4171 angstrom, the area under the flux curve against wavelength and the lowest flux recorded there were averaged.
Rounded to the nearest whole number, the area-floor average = 129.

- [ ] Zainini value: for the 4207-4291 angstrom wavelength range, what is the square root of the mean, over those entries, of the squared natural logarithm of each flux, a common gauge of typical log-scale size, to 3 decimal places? 2.901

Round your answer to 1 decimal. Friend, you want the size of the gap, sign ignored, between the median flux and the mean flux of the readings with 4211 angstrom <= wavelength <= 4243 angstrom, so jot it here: 0.1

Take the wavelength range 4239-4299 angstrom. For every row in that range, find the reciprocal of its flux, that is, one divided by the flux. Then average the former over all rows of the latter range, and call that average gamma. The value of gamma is 0.057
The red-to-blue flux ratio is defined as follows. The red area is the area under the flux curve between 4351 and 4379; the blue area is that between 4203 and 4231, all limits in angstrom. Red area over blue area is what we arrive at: 1.07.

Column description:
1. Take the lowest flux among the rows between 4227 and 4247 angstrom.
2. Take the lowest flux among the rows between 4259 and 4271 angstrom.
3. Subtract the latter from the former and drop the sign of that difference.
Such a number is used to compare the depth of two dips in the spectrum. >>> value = 0.8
